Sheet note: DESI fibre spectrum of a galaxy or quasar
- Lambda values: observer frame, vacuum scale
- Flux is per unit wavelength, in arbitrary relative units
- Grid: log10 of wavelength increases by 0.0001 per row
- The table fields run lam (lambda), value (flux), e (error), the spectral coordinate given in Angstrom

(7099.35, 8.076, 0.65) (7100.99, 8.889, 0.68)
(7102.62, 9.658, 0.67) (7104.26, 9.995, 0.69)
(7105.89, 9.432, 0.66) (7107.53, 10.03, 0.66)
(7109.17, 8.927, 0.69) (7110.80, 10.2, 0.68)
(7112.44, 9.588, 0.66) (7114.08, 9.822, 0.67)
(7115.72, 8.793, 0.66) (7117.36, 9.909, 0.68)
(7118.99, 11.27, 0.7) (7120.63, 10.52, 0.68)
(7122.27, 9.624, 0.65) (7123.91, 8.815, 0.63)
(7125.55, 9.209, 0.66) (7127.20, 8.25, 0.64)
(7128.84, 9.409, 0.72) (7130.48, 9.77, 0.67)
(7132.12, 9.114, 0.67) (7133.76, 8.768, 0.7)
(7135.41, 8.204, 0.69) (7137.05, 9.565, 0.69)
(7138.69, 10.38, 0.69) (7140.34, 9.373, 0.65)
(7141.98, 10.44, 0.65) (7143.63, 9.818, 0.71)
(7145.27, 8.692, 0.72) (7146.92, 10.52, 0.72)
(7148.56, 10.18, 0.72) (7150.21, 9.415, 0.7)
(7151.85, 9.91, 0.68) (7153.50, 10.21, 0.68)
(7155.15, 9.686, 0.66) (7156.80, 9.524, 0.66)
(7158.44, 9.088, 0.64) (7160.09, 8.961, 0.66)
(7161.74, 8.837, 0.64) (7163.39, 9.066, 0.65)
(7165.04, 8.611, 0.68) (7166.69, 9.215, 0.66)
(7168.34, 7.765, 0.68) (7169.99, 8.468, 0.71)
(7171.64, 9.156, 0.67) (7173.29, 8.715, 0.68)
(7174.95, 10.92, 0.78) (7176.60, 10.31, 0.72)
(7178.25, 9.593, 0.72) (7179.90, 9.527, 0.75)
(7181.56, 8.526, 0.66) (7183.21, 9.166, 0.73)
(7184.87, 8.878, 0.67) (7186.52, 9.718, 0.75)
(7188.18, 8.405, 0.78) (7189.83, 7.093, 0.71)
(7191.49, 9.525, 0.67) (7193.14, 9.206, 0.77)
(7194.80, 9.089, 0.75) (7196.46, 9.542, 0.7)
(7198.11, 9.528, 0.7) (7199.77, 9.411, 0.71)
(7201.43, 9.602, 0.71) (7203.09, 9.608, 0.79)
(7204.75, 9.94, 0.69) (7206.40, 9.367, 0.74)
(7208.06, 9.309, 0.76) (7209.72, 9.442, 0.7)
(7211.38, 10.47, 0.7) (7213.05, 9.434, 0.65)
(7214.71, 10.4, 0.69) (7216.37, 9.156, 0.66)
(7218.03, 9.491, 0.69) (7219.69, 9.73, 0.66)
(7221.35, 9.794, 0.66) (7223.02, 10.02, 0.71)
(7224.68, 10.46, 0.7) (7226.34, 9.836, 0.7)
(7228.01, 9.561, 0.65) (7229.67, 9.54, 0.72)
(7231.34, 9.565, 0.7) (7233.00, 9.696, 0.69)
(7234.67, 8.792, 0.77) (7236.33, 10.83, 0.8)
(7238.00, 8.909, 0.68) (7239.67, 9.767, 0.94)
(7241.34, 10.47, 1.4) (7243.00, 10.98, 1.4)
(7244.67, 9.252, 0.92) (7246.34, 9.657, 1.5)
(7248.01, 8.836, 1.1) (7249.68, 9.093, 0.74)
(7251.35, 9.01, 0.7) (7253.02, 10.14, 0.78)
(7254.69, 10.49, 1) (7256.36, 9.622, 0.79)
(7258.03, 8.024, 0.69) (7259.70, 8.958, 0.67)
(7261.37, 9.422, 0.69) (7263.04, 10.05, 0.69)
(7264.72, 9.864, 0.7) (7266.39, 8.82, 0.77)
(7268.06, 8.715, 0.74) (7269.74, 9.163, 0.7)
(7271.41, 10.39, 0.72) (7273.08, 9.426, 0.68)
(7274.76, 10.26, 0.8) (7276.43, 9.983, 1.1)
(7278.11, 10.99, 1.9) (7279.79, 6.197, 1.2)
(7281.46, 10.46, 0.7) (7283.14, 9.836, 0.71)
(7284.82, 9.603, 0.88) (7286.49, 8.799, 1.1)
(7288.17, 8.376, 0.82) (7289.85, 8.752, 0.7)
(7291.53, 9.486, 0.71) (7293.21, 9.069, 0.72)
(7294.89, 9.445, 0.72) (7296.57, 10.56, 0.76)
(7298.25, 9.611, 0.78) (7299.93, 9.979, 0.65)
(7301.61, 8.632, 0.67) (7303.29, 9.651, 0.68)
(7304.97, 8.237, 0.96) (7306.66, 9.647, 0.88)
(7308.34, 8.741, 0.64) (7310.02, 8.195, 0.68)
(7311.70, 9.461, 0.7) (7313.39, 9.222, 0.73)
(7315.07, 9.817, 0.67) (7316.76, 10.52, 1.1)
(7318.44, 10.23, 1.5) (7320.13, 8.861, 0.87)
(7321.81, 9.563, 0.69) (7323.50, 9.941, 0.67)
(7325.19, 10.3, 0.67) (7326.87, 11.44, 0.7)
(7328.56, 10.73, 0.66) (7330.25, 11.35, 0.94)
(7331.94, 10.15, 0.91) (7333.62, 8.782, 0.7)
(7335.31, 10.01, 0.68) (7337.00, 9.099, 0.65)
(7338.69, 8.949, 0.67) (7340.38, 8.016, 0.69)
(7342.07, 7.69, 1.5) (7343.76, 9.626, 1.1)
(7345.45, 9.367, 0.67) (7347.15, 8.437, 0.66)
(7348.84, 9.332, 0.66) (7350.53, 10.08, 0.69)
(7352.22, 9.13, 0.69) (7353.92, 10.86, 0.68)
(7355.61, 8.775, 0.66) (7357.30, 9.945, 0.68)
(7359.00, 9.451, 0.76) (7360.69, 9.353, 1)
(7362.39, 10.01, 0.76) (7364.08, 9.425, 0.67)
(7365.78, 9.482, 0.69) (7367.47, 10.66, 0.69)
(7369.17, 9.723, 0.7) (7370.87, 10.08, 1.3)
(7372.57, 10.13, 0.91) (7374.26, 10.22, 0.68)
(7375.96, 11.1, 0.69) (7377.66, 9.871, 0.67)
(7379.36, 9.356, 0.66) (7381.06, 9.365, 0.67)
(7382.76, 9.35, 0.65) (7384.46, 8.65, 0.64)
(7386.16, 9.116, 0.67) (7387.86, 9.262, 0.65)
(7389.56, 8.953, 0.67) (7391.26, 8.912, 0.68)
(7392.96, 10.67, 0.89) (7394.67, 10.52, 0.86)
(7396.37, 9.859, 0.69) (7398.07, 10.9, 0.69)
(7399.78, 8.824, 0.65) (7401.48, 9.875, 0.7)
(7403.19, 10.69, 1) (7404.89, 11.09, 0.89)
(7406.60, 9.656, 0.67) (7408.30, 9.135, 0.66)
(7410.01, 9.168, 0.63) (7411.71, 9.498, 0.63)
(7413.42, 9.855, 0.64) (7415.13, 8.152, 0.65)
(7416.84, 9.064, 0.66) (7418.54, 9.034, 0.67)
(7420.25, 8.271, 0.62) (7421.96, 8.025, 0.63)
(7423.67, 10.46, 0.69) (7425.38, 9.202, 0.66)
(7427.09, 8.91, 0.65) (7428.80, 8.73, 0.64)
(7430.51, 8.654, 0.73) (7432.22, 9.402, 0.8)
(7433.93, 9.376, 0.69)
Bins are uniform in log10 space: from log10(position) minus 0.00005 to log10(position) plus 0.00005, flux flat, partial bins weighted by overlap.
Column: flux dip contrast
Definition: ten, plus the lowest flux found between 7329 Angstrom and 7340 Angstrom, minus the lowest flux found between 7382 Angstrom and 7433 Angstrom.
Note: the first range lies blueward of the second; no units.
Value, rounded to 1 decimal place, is 10.8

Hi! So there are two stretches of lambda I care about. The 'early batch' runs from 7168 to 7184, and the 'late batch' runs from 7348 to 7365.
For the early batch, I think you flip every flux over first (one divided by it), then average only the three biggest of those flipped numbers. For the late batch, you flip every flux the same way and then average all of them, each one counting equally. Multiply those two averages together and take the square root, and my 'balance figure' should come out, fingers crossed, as 0.112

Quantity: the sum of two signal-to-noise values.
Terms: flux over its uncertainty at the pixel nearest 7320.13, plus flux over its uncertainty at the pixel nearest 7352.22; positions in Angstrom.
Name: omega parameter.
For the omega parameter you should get 23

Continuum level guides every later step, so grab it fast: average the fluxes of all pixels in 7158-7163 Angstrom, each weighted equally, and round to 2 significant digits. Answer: 9.0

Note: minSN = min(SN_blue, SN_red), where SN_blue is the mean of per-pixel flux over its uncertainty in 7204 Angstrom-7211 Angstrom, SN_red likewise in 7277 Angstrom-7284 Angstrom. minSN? 9.9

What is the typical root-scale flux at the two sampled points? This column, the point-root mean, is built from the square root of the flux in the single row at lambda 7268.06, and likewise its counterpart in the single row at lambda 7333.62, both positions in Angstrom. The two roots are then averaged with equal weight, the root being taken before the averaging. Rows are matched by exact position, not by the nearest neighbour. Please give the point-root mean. 2.96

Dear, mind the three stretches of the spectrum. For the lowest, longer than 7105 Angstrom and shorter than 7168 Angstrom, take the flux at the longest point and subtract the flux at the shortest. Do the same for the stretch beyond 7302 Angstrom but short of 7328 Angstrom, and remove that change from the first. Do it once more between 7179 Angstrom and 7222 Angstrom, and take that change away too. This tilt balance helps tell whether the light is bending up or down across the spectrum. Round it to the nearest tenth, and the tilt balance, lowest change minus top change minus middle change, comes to -2.3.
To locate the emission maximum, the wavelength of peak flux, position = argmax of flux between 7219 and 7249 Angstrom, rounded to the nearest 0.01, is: 7243.00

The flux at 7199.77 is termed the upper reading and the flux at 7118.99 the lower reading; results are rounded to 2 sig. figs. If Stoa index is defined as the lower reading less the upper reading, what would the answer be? 1.9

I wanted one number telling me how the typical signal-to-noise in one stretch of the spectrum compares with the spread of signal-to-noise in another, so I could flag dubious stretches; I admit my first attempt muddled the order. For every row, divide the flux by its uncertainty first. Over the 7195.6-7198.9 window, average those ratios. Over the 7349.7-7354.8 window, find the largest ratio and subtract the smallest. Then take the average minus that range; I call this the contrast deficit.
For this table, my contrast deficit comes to 11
